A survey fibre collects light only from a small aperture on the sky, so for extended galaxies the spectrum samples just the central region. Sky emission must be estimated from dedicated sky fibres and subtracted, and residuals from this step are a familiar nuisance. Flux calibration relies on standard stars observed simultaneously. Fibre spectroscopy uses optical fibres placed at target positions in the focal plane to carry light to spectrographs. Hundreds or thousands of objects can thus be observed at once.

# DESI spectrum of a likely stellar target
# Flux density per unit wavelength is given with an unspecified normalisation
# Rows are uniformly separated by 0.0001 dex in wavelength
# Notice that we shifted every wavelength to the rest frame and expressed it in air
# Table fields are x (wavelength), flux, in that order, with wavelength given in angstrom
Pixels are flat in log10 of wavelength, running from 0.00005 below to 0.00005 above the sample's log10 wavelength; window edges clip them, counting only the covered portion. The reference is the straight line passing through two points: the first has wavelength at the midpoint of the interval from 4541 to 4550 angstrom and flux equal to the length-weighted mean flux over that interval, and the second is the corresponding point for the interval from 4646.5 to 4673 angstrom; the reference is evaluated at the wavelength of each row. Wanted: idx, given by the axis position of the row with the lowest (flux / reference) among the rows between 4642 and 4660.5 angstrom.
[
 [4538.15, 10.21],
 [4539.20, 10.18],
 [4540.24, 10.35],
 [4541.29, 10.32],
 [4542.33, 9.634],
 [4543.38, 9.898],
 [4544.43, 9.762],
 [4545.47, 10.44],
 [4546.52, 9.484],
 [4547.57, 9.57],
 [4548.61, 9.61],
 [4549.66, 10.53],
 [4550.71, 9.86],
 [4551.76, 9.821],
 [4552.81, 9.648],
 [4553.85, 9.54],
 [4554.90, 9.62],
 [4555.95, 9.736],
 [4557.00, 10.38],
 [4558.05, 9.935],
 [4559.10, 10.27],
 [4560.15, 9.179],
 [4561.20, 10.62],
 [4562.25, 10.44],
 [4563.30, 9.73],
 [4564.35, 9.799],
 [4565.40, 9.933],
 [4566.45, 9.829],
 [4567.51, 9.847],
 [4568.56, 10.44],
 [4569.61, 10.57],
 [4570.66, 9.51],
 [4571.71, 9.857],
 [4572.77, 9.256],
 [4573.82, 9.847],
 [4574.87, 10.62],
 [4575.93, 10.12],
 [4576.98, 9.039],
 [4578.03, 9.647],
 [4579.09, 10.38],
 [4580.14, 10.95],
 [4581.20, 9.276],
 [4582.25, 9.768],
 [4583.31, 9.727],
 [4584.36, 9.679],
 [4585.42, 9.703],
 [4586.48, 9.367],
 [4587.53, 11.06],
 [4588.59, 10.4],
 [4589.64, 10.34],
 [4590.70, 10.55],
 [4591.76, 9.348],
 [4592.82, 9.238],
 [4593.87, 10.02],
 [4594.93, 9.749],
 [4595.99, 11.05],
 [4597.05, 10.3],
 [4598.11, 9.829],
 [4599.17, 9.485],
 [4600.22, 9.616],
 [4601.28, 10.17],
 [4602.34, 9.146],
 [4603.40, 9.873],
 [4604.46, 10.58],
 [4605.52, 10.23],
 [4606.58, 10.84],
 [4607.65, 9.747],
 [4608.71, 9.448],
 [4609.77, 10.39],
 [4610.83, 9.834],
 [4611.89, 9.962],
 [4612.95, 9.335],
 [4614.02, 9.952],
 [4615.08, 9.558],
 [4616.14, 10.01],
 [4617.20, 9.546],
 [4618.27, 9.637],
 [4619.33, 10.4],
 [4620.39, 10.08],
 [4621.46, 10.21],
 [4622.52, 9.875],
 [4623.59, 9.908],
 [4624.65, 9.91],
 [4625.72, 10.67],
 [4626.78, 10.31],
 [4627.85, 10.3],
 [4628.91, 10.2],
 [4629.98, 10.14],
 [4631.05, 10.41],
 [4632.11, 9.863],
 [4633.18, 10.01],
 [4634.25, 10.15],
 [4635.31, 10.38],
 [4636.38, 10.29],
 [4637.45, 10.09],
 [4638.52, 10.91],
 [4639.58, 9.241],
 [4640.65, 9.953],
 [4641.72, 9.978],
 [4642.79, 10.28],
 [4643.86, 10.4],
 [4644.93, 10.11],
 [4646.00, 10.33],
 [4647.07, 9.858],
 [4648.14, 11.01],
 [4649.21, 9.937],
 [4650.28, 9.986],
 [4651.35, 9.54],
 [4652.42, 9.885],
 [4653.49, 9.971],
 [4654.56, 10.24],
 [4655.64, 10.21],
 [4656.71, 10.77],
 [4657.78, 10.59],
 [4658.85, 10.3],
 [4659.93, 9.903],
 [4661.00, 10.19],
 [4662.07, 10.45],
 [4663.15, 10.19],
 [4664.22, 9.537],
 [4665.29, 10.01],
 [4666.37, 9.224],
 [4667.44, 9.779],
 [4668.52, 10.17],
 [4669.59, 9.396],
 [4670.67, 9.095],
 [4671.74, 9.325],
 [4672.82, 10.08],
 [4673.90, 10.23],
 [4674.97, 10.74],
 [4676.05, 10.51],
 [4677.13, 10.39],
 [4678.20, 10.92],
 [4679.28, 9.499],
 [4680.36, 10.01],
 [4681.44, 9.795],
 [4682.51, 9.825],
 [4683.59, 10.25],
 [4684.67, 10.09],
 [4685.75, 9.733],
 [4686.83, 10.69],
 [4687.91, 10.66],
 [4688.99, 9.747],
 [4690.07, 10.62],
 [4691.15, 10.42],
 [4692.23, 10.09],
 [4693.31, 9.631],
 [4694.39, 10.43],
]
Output 4651.35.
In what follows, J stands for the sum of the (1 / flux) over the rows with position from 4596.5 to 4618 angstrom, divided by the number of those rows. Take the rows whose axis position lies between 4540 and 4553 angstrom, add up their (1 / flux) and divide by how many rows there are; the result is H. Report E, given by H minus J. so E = -0.0003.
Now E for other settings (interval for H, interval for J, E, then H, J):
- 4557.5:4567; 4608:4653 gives 0.0009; 0.100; 0.100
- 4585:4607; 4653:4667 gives 0.0009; 0.100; 0.099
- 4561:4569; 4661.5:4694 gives -0.0005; 0.099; 0.100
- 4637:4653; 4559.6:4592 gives -0.0015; 0.099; 0.101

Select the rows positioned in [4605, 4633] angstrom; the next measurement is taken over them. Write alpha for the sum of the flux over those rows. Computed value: 261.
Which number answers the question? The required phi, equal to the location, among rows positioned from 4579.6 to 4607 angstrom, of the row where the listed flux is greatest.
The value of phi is 4587.53 angstrom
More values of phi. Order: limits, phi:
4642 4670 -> 4648.14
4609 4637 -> 4625.72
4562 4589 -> 4587.53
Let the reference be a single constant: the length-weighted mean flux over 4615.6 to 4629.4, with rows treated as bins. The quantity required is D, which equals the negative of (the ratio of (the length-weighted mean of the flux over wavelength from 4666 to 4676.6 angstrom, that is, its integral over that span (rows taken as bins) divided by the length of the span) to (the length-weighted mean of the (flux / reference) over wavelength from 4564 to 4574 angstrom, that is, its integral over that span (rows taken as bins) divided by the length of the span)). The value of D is -10.1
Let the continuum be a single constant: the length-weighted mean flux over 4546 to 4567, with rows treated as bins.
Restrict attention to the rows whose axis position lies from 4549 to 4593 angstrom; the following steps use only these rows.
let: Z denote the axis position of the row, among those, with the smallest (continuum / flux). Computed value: 4587.53 angstrom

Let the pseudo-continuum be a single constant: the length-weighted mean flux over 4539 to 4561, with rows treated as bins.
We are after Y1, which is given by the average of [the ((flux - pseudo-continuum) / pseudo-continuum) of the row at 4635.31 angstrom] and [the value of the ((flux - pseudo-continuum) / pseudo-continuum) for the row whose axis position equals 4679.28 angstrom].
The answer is 0.004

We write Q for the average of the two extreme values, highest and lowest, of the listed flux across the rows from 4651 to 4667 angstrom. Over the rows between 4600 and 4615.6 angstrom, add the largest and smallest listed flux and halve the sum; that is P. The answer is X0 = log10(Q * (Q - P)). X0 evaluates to -1.40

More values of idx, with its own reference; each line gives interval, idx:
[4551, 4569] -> 4560.15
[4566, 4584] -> 4576.98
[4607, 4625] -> 4612.95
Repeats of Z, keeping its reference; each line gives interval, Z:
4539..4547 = 4545.47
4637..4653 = 4648.14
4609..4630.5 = 4625.72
